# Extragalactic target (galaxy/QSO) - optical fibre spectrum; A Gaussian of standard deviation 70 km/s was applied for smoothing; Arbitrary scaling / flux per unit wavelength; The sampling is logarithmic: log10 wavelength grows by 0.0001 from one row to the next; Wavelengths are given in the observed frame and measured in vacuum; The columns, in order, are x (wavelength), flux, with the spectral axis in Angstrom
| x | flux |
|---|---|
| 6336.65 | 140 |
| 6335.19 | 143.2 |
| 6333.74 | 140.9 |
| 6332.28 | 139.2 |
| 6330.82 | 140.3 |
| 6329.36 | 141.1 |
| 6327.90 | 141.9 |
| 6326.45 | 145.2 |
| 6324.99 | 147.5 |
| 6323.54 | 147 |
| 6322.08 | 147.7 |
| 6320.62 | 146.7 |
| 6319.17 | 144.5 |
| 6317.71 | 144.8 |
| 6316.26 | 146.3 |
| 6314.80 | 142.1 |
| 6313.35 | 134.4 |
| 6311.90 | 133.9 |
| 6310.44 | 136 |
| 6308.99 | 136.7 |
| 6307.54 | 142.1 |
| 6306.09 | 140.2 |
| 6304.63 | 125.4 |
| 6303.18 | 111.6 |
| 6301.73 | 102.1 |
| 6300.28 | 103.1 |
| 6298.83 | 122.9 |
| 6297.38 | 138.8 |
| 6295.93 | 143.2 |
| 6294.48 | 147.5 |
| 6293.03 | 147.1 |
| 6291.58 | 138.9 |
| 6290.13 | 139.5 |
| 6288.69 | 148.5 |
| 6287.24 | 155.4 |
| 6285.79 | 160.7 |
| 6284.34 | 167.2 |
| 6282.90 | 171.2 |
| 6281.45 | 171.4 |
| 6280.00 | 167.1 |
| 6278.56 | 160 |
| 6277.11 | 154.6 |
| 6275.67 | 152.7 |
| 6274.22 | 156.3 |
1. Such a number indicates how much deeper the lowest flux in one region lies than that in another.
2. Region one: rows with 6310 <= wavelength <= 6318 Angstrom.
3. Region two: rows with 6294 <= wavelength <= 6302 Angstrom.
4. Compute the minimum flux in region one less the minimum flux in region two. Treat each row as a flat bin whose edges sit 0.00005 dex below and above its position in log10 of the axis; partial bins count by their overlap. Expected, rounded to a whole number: 32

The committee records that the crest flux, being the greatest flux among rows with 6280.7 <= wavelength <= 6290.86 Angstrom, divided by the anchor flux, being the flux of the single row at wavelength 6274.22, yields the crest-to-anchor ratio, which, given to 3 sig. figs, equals 1.10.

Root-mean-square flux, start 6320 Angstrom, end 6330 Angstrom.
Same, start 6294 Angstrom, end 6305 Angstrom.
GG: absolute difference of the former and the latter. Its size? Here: 20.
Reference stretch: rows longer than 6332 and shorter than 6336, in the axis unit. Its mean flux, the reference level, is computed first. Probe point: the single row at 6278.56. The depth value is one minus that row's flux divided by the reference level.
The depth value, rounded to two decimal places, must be -0.13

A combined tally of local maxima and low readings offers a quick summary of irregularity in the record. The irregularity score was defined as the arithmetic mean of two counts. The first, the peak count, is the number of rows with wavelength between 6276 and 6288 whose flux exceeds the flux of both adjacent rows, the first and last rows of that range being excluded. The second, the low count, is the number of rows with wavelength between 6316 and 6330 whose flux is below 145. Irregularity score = 2.50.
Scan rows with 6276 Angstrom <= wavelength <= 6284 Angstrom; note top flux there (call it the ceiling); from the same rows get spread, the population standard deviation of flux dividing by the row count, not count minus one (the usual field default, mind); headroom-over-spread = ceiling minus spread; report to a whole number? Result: 165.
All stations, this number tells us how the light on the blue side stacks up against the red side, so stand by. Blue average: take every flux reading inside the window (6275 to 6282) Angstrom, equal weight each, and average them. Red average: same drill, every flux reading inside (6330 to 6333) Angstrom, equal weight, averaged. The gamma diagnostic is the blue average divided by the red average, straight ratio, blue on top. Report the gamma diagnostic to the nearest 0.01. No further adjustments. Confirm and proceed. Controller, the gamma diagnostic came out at 1.15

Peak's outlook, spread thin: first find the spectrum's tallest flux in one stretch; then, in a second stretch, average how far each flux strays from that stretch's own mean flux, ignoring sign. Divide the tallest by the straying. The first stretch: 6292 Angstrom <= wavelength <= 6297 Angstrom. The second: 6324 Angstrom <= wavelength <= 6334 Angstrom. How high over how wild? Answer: 64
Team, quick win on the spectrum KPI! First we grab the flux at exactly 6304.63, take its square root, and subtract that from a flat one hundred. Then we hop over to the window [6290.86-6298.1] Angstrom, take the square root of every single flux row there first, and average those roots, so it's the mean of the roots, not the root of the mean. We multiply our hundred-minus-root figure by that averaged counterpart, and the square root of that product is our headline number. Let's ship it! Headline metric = 32.6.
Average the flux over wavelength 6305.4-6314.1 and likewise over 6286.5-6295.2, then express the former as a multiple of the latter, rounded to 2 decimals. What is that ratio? 0.94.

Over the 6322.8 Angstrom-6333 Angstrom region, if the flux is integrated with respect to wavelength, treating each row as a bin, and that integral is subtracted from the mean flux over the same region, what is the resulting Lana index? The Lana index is -1317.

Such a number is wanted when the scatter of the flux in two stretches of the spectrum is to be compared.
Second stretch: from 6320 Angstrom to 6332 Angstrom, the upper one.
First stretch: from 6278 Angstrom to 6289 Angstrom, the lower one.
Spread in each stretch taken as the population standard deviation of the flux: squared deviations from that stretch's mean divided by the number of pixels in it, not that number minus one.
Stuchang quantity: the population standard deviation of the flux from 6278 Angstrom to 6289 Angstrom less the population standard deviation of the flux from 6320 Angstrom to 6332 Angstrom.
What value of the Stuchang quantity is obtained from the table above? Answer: 4.6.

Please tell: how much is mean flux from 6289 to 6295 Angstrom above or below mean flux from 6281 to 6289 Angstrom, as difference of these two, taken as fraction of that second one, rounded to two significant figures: -0.12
